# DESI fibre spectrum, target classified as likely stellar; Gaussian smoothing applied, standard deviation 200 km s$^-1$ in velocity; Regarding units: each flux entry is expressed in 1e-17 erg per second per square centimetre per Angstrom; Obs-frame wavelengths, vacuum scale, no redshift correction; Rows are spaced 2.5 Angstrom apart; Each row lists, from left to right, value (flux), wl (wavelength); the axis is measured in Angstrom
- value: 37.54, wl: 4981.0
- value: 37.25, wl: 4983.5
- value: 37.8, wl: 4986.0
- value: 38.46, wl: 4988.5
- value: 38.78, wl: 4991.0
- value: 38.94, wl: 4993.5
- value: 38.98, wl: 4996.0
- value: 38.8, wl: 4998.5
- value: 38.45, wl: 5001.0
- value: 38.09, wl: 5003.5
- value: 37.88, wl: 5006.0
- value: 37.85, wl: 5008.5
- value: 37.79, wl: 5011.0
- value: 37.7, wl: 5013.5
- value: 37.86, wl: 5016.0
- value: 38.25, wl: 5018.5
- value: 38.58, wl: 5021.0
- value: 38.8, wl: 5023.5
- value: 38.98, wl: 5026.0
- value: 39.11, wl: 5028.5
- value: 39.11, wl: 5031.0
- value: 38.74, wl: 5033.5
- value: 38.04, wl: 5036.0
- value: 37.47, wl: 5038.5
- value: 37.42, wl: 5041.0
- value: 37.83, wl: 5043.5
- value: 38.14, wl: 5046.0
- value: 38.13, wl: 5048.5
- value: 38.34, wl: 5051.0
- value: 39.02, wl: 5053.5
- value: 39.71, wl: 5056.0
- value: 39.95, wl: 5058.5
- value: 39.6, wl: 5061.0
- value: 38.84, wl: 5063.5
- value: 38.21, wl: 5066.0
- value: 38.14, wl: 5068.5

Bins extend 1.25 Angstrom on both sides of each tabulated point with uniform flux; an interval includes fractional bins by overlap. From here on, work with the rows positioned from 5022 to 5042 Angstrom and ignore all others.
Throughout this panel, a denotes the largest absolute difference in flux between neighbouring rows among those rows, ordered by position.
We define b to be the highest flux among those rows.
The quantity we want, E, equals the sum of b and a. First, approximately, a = 0.700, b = 39.11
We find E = 39.8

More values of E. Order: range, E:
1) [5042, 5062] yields 40.6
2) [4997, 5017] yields 39.2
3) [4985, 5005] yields 39.6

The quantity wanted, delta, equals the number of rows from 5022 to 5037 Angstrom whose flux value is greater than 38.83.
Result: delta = 3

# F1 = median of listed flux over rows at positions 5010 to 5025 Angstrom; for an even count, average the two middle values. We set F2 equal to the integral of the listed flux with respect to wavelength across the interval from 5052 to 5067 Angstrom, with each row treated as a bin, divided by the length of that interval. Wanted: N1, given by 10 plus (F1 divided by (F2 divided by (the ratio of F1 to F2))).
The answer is 10.9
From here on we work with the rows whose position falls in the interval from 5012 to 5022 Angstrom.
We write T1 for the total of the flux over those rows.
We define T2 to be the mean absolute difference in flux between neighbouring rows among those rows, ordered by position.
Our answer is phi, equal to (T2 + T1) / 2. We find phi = 76.3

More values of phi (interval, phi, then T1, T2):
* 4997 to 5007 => 76.8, 153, 0.31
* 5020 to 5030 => 77.8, 155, 0.18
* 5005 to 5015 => 75.6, 151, 0.06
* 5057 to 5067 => 78.6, 157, 0.58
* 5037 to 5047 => 75.6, 151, 0.26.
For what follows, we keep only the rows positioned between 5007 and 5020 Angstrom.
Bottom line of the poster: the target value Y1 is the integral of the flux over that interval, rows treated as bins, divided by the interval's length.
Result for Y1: 37.9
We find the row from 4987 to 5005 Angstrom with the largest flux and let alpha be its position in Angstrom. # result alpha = 4996.0 Angstrom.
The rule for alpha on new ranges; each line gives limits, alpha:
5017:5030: 5028.5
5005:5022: 5021.0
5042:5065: 5058.5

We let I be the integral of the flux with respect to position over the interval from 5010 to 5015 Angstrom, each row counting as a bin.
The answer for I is 189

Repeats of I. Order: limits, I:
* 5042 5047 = 190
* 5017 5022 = 192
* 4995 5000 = 194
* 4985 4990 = 191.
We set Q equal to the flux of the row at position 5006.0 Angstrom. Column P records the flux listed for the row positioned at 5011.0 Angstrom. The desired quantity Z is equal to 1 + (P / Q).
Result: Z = 1.998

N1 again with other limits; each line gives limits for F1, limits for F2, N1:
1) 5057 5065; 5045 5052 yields 11.1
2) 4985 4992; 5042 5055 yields 11.0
